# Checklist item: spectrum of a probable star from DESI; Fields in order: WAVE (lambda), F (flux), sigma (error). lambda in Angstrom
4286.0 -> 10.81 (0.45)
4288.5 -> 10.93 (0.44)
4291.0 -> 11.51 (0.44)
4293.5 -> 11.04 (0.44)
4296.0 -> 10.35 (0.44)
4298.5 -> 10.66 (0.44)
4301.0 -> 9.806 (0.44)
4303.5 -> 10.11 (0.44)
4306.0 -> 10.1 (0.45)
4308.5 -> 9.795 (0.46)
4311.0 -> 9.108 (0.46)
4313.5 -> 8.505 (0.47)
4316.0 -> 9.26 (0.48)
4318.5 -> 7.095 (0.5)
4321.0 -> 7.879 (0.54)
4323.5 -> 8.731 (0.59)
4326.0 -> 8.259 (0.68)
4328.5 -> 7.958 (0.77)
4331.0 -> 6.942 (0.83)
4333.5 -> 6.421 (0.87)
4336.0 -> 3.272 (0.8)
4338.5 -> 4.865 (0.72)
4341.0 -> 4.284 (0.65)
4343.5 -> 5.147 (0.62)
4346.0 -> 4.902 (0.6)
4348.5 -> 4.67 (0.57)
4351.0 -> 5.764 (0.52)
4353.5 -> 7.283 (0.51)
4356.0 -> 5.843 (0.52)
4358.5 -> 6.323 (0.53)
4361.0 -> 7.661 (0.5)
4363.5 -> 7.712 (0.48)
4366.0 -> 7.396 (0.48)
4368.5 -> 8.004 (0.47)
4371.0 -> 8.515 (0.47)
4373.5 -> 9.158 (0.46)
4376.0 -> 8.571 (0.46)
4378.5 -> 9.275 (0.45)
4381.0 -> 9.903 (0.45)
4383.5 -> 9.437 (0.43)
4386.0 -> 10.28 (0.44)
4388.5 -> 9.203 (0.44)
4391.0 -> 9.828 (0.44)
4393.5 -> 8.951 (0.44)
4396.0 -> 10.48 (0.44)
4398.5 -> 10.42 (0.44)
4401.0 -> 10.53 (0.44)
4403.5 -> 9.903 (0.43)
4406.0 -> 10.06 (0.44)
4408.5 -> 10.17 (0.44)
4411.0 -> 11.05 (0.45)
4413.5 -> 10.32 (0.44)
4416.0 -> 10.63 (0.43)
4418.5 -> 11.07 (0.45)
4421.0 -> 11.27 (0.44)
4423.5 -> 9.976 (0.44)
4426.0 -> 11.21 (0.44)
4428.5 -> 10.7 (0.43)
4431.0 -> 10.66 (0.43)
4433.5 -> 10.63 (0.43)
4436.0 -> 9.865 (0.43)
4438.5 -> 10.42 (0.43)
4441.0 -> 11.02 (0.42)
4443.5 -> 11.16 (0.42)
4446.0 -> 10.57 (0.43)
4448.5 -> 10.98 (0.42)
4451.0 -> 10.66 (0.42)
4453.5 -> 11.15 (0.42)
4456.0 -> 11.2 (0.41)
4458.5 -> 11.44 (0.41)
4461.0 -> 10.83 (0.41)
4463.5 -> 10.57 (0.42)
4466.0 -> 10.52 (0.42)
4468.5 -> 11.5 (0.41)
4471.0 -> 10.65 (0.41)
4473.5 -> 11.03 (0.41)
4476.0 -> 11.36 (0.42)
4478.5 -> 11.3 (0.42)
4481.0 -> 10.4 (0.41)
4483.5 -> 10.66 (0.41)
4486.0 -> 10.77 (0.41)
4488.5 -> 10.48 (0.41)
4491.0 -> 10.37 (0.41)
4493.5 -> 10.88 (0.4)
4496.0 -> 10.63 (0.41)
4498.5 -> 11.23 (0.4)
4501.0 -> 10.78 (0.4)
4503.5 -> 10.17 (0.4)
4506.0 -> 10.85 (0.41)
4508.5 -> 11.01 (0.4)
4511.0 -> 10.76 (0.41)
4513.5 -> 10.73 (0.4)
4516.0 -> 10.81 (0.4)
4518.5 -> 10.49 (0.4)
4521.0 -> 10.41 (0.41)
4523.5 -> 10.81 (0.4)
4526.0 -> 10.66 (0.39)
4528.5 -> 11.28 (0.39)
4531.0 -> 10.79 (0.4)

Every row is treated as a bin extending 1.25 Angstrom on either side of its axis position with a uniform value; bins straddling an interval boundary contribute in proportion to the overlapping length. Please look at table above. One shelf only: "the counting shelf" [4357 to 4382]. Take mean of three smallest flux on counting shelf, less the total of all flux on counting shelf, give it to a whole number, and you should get -75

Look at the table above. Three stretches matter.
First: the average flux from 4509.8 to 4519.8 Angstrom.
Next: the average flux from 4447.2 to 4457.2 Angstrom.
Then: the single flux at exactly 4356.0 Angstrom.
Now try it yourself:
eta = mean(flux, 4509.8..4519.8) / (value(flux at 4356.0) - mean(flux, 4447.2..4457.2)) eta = -2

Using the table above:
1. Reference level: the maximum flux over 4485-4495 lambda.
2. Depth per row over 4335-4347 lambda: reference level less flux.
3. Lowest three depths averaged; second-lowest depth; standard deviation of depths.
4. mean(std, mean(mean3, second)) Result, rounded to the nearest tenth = 3.3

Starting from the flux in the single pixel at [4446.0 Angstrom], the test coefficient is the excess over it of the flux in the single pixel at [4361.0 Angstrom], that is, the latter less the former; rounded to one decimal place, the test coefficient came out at -2.9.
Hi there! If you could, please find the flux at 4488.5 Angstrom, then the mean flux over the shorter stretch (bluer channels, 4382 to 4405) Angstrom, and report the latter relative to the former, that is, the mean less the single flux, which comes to -0.6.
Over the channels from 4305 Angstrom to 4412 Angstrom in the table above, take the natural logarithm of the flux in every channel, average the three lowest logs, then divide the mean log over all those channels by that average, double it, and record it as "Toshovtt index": 2.95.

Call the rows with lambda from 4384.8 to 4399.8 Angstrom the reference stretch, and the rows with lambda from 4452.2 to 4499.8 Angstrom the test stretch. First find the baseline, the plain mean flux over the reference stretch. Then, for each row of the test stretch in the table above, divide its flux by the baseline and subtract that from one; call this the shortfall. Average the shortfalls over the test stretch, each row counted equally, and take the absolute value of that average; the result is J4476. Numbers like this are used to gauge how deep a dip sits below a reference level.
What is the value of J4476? 0.10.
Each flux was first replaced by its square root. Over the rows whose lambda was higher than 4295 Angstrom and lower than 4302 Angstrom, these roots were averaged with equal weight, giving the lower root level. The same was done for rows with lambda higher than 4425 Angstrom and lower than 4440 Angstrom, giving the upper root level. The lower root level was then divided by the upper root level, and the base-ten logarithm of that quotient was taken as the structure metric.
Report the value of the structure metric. -0.01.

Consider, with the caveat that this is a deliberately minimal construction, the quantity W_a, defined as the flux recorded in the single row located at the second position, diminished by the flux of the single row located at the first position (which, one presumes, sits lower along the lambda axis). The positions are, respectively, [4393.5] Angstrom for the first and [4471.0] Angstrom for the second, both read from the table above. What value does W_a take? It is 1.7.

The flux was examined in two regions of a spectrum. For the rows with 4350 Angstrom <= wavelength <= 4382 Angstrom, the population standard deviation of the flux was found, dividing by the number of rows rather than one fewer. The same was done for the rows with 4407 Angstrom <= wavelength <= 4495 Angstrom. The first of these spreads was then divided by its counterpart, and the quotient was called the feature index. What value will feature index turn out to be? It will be 3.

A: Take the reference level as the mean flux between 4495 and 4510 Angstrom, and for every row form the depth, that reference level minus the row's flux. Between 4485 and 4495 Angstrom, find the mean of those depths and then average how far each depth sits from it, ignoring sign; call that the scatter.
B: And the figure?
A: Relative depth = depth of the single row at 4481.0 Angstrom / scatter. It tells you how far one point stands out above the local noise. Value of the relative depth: 1.9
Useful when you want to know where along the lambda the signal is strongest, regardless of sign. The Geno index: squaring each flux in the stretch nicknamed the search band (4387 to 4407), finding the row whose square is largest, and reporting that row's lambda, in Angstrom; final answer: 4401.0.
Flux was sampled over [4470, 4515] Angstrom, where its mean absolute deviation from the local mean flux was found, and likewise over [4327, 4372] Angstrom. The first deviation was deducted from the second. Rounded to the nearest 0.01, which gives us 1.03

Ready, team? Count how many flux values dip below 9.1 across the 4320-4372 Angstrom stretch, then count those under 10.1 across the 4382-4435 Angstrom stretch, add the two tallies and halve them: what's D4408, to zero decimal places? 14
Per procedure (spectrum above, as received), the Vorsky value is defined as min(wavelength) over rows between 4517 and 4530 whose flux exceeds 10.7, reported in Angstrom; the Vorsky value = 4523.5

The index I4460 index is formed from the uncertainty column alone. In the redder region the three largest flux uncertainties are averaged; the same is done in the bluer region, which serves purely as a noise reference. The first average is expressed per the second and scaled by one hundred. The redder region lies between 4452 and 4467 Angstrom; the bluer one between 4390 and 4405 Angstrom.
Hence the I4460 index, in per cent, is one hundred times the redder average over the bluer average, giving 95.5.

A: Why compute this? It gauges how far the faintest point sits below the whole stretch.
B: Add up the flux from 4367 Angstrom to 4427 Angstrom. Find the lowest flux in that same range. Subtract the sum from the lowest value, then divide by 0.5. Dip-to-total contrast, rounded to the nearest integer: -460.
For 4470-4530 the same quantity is -497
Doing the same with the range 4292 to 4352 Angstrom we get -363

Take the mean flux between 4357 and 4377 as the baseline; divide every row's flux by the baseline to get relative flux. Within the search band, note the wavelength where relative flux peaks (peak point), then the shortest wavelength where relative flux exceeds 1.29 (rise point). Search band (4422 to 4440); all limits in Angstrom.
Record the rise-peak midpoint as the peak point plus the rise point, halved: 4426.0 Angstrom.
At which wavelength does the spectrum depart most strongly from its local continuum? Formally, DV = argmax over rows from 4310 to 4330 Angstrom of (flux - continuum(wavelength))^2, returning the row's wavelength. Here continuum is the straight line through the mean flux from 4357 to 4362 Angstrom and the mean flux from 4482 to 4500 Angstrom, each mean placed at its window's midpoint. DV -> 4316.0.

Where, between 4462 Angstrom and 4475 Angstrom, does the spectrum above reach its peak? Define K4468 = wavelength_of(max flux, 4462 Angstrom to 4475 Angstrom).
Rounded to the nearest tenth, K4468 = 4468.5 Angstrom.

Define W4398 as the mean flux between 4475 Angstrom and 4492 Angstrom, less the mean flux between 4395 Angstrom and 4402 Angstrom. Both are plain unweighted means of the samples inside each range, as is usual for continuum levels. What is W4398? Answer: 0.29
